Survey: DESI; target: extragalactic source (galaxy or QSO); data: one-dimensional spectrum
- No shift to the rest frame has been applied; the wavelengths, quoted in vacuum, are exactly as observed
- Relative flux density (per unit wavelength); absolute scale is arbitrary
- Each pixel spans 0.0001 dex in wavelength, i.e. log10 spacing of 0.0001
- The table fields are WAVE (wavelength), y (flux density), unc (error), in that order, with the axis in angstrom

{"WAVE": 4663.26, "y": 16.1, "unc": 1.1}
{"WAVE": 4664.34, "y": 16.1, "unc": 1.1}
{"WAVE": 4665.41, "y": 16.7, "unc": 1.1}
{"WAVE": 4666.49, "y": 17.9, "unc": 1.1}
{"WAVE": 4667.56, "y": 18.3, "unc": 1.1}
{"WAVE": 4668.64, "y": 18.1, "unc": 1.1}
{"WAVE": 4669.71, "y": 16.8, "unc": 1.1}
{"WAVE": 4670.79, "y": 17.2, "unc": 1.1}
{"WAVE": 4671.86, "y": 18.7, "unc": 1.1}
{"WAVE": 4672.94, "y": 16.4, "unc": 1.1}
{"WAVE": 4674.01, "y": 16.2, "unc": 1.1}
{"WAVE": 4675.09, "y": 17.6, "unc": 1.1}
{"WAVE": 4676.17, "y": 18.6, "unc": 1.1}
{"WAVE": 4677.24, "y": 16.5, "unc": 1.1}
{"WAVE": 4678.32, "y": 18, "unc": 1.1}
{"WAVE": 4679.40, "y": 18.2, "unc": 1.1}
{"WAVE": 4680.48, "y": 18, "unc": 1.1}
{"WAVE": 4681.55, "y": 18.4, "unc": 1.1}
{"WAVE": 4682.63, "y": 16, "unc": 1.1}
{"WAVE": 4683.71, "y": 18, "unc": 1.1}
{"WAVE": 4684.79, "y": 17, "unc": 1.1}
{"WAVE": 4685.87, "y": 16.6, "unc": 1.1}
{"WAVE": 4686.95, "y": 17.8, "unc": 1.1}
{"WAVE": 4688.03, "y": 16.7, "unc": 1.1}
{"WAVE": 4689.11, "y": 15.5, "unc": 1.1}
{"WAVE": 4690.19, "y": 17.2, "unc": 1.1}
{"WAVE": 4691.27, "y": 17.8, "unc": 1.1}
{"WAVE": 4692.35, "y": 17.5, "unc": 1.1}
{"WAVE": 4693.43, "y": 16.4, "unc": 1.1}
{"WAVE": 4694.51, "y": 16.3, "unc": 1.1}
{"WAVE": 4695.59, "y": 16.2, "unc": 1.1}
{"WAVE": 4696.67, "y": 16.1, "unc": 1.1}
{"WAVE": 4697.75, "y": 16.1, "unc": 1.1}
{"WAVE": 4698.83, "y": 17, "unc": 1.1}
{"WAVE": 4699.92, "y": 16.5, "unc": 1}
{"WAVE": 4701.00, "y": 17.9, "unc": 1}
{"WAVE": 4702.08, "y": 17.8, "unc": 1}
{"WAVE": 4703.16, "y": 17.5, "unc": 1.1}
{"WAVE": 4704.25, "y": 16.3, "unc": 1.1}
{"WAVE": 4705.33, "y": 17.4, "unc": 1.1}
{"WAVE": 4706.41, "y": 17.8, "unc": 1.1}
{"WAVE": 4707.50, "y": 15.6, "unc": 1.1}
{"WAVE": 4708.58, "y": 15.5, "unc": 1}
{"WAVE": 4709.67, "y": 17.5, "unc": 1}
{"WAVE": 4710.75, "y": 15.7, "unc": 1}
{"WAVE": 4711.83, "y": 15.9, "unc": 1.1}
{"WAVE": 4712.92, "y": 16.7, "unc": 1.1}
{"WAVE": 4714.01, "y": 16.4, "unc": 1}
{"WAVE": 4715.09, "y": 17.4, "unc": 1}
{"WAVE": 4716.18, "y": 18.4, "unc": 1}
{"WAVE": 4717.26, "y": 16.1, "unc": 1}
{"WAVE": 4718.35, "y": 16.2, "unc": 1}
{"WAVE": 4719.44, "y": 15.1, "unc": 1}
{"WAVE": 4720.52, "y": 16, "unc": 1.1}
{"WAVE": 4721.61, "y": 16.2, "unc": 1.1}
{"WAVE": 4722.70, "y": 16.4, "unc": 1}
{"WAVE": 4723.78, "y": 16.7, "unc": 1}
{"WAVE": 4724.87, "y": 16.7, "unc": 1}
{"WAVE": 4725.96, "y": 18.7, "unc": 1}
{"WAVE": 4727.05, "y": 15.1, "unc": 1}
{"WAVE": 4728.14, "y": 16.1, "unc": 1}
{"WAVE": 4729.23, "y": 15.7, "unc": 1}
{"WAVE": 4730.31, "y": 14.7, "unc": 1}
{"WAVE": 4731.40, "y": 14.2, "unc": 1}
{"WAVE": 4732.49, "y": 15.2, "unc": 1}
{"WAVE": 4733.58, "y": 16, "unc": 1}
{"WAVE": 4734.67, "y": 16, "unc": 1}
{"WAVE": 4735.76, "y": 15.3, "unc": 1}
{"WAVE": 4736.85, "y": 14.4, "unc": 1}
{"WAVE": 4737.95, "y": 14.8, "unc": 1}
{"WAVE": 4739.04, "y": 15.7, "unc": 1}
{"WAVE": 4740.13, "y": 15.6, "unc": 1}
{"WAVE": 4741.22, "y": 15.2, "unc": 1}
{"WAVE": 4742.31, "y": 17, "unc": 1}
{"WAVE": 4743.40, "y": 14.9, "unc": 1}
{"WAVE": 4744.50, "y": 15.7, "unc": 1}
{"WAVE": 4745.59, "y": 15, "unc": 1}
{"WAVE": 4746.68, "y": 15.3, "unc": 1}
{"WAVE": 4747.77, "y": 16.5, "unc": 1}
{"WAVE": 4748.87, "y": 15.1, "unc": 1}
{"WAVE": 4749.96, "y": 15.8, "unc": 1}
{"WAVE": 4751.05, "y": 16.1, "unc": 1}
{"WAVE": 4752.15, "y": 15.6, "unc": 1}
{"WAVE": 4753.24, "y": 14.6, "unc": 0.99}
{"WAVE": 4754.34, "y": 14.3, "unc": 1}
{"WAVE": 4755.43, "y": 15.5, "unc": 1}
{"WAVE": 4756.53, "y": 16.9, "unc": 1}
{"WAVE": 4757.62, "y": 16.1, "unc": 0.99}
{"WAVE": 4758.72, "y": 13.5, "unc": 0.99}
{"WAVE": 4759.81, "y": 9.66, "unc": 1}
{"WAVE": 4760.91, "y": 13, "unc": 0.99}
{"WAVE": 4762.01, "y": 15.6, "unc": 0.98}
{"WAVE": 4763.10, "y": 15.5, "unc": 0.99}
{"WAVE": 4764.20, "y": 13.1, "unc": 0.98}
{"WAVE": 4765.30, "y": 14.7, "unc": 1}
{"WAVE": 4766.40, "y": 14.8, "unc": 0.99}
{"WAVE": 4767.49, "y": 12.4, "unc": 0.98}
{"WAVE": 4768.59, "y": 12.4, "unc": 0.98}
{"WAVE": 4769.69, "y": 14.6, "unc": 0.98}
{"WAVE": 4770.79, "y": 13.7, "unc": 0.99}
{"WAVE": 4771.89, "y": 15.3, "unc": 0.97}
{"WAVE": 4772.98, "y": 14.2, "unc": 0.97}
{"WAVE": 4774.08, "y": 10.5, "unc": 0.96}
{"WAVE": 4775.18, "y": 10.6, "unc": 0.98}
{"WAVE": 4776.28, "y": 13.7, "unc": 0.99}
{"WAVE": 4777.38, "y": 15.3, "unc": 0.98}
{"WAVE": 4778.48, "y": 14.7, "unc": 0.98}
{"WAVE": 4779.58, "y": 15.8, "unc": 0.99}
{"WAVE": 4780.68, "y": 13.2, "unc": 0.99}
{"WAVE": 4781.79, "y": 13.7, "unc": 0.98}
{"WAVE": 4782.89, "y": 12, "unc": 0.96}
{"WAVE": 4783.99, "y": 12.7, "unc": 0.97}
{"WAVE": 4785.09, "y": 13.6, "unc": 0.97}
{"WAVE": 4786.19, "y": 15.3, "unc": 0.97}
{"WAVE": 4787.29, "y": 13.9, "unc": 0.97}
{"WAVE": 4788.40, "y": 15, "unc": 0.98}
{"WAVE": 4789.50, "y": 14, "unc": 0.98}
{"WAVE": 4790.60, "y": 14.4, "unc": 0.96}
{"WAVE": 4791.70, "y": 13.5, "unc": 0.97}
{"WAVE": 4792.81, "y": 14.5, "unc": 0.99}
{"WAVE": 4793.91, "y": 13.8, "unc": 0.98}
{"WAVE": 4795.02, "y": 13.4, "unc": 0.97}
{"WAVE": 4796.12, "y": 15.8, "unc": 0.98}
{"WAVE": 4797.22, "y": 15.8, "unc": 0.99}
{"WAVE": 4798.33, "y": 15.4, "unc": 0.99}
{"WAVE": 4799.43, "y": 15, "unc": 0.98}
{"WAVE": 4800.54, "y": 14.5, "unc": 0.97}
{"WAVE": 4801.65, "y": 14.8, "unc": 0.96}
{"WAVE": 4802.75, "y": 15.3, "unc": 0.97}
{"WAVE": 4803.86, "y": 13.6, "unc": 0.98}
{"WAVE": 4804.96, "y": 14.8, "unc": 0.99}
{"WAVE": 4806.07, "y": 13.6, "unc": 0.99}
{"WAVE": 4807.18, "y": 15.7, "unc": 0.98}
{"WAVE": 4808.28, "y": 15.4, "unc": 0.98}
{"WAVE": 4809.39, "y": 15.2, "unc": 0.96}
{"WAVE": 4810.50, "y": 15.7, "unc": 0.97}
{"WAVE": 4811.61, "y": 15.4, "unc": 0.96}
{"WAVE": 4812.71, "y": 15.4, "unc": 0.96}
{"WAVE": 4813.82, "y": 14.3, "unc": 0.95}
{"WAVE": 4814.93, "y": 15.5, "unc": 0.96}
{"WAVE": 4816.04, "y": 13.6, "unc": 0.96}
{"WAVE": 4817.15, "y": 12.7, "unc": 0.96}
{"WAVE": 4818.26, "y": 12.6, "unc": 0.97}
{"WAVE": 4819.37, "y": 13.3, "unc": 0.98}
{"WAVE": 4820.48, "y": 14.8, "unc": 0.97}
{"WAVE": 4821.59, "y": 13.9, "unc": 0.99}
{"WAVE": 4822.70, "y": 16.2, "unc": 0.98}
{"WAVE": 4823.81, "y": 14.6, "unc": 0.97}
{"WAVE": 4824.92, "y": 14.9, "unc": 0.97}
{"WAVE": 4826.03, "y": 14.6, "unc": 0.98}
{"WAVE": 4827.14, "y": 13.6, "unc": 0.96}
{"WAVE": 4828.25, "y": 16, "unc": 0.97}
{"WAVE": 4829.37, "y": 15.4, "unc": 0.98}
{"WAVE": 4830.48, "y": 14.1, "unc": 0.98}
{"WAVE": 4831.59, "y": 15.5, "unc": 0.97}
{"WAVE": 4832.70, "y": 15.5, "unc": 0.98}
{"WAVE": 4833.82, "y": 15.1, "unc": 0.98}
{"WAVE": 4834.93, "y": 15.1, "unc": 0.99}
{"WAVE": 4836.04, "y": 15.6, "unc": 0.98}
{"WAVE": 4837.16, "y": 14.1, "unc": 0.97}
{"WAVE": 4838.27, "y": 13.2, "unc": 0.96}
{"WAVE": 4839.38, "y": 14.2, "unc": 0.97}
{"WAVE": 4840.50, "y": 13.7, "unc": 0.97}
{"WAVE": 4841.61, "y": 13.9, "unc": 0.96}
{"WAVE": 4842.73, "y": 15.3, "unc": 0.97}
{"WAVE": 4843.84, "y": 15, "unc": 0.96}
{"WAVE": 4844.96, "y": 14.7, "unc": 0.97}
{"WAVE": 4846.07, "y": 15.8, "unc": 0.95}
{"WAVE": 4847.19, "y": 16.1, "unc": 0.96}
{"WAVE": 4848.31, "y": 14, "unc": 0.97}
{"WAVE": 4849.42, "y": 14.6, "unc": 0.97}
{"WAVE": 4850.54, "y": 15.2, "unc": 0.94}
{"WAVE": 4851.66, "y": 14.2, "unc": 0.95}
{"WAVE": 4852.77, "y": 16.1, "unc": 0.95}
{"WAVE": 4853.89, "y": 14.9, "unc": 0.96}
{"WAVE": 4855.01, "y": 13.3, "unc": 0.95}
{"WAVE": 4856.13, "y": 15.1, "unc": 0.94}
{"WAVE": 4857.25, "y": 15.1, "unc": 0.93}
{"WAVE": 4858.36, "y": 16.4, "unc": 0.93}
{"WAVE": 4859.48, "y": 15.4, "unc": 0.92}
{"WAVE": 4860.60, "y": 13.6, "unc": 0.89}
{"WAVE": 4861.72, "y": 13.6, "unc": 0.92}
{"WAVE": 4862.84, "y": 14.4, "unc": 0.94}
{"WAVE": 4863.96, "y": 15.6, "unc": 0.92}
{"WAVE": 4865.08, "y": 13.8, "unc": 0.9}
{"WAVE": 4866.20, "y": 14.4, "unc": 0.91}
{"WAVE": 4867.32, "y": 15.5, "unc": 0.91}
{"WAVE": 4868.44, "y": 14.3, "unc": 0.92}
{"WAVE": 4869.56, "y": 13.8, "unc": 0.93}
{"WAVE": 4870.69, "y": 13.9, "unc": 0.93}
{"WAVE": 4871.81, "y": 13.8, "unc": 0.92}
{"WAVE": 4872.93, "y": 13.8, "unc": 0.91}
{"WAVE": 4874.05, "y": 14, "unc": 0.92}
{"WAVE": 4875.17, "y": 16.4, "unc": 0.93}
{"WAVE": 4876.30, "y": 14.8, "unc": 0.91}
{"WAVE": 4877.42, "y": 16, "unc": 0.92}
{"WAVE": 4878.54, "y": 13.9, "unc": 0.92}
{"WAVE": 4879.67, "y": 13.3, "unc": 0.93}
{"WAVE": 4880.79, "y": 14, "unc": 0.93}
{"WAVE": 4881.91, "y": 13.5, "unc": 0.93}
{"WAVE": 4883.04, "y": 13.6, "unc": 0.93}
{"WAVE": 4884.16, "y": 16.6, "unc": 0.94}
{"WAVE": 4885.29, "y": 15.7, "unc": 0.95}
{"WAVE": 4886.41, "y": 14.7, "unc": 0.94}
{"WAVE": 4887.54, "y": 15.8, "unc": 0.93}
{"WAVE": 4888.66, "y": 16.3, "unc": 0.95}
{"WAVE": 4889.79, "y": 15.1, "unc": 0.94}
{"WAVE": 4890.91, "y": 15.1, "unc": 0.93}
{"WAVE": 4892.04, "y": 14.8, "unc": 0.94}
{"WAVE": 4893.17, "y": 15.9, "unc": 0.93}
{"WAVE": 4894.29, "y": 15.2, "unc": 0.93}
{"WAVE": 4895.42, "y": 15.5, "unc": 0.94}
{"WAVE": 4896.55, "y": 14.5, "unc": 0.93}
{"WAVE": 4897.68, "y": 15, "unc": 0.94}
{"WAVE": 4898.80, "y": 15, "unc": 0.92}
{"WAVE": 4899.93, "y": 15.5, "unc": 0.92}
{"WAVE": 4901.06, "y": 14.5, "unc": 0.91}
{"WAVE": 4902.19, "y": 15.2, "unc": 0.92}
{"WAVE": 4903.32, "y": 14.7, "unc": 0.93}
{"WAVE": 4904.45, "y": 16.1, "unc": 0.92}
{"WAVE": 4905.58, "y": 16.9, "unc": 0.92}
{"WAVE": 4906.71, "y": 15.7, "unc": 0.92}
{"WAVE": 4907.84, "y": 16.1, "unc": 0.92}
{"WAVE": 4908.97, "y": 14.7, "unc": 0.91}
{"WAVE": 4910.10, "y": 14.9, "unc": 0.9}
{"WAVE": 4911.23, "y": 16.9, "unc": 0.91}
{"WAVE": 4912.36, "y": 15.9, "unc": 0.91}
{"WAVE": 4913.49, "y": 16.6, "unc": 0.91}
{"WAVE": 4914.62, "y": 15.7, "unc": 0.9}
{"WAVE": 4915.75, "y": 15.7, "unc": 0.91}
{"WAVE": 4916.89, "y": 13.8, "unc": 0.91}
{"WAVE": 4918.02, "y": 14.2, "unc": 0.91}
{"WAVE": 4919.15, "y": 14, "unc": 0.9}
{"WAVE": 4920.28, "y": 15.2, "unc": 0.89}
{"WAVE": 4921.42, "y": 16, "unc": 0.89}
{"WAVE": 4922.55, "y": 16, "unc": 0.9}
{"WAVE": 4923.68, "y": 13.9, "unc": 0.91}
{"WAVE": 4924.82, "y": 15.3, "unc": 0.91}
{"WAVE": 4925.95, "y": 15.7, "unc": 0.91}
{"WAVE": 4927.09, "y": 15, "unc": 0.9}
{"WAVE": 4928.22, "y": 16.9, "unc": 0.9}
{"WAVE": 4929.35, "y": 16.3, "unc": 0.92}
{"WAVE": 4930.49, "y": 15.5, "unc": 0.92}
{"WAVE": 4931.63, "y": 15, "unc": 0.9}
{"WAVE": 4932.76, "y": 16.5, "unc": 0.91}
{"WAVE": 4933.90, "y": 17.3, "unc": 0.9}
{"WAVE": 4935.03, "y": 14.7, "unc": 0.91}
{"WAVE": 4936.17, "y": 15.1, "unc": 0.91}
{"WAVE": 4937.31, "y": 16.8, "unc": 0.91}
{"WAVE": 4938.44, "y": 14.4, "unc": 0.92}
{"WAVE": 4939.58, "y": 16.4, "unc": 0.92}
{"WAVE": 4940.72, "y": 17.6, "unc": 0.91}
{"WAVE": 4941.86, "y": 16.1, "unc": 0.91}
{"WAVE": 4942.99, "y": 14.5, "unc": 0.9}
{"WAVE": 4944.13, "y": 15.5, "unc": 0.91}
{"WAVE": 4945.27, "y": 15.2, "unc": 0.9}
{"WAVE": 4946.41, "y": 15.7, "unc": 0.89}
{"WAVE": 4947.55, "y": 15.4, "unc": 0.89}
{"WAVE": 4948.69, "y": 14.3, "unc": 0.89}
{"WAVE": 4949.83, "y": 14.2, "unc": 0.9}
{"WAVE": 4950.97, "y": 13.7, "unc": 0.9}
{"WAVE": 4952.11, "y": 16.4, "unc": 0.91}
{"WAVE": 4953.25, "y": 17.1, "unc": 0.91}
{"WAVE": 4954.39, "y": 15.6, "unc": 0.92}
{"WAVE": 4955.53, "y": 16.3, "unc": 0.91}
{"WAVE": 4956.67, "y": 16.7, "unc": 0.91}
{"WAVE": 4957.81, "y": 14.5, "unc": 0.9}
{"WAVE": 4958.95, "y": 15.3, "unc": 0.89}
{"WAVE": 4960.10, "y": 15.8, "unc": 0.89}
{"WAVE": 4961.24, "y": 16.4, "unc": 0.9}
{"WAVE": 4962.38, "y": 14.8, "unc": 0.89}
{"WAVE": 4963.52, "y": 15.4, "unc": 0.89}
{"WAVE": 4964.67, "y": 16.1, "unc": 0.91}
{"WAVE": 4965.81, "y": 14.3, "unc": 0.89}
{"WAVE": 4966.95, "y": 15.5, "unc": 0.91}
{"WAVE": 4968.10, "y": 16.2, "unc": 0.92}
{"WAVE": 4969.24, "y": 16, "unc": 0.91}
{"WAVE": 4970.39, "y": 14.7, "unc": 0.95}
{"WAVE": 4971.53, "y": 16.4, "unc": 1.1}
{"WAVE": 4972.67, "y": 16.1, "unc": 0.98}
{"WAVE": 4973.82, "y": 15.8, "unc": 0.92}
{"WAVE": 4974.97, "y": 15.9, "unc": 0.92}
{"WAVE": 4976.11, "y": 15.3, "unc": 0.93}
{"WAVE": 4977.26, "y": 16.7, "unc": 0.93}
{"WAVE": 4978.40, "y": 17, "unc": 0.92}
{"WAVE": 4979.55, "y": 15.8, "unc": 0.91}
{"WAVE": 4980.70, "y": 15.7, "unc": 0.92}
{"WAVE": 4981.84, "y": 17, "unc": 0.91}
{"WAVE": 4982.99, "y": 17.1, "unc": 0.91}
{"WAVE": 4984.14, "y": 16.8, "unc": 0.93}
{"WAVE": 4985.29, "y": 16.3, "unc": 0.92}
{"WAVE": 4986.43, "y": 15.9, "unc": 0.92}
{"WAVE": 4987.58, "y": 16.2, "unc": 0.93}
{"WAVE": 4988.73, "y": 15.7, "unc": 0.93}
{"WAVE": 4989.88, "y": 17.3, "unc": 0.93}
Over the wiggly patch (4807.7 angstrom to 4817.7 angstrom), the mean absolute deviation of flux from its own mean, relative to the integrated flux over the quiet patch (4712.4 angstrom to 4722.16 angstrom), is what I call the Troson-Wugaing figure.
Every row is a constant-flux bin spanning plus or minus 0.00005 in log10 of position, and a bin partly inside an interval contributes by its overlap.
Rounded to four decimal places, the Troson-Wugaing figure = 0.0052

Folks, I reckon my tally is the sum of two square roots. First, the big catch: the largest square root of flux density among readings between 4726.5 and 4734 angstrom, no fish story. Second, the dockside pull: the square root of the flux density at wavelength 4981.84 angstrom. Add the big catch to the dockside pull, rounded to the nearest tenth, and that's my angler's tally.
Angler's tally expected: 8.1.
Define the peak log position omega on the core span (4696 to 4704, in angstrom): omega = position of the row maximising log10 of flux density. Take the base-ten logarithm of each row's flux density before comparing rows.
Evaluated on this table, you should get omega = 4701.00 angstrom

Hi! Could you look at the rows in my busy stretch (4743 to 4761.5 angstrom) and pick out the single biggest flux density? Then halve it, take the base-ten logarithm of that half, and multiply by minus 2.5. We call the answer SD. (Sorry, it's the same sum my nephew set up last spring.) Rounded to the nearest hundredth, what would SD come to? -2.32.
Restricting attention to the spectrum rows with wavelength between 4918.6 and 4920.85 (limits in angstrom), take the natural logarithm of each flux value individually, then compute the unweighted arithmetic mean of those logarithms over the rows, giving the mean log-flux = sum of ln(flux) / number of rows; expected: 2.68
